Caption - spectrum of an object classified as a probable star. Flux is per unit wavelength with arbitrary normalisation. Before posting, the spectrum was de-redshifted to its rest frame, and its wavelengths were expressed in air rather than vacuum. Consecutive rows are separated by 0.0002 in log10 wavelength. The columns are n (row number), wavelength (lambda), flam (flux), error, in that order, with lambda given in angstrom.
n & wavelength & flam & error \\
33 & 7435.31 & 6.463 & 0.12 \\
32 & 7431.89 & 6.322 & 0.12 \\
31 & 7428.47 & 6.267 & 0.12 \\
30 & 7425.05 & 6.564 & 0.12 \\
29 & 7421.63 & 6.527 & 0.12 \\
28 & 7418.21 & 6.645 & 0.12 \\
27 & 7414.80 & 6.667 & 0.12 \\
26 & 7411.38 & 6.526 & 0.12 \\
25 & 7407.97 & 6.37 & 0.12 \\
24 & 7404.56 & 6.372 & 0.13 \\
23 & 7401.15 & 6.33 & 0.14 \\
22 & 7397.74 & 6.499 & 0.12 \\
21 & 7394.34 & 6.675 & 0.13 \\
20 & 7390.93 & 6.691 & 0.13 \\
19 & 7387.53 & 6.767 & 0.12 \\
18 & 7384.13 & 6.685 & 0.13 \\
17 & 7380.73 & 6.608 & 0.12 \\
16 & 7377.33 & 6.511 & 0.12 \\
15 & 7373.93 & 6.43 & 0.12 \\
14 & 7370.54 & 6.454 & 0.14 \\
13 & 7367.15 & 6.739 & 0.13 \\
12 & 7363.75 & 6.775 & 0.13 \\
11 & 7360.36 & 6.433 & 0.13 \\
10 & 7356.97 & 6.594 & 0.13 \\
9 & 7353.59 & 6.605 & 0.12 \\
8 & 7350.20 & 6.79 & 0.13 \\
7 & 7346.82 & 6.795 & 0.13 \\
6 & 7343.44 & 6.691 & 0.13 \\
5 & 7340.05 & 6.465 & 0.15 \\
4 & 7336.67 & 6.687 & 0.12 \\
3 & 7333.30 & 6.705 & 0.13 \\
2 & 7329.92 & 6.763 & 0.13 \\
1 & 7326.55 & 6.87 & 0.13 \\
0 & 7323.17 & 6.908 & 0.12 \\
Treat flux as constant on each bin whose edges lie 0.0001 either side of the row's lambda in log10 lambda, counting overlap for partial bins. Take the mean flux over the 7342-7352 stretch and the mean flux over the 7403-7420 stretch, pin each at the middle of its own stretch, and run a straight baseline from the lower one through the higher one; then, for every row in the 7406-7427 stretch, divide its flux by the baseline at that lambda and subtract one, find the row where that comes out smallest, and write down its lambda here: 7407.97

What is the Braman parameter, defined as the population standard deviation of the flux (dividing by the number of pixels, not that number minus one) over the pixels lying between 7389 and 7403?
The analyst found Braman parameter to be 0.147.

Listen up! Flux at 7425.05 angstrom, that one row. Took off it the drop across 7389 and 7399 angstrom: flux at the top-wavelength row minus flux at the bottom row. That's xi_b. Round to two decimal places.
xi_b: 6.76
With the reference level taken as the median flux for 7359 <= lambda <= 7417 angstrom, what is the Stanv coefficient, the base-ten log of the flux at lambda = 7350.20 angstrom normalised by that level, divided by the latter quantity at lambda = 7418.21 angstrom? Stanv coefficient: 2.2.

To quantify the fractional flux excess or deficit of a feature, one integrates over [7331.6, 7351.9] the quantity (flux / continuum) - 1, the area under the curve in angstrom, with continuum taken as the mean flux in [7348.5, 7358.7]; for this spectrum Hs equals 0.1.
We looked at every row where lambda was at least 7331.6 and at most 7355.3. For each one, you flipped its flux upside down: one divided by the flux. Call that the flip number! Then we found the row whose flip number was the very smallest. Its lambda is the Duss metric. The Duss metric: 7346.82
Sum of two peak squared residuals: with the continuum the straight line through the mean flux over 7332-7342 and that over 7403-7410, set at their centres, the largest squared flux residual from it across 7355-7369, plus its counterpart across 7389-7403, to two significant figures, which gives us 0.13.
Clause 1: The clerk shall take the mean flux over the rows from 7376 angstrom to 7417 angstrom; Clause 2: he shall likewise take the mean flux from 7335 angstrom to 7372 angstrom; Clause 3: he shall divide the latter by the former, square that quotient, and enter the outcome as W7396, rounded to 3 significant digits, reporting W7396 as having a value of 1.02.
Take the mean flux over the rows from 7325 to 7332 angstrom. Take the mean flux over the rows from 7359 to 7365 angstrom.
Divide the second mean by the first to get 0.969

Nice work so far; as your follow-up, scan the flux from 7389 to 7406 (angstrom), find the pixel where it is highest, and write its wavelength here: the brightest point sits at 7390.93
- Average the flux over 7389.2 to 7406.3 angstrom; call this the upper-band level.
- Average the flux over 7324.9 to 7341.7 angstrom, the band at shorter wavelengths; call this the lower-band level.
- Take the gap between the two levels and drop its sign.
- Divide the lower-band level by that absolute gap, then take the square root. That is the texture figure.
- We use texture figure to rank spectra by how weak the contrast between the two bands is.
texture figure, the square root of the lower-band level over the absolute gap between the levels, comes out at 6.0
